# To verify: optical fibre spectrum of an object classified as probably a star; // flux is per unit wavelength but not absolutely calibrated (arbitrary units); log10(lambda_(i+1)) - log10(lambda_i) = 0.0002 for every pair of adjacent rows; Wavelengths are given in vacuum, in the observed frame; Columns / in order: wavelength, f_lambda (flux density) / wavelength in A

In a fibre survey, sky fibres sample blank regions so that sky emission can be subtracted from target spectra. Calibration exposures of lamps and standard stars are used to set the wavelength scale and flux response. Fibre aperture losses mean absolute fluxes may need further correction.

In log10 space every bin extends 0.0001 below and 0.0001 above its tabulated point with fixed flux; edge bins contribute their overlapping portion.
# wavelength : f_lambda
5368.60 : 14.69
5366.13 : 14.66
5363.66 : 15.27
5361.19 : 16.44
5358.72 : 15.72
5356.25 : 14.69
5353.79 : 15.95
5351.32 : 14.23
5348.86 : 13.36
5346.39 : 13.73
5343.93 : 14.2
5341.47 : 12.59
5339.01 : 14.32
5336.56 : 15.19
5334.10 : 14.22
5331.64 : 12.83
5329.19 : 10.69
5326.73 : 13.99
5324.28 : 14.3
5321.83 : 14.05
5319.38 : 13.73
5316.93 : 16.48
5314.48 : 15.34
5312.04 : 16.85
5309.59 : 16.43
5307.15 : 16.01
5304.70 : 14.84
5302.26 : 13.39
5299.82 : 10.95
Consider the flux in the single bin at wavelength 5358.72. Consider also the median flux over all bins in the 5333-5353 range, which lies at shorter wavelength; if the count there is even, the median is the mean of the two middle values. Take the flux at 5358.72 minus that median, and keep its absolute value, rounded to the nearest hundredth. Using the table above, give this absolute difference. 1.51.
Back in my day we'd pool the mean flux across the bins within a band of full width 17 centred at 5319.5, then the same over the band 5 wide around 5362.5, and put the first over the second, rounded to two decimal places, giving 0.94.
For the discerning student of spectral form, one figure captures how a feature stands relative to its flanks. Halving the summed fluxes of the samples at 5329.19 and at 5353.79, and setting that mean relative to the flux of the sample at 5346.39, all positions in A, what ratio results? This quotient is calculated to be 0.97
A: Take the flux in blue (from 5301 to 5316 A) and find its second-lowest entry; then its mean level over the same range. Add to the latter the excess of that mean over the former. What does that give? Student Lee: 16.1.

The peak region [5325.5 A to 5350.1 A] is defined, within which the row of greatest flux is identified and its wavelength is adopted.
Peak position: 5336.56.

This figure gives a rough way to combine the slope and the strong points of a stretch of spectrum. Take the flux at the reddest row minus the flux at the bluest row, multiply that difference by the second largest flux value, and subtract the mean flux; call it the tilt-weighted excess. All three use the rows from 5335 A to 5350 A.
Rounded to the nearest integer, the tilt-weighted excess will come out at -40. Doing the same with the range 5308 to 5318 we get -15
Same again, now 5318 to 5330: -56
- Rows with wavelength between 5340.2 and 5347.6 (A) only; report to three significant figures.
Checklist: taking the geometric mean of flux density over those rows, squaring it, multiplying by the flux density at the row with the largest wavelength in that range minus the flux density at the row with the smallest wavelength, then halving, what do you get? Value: 104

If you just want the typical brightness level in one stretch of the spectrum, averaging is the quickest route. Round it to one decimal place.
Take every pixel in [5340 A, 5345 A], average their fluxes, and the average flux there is 13.4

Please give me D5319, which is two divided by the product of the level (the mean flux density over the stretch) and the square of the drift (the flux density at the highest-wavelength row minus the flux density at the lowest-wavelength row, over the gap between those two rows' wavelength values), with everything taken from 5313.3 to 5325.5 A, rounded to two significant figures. 12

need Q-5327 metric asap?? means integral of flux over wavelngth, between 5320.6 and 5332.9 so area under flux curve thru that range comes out 162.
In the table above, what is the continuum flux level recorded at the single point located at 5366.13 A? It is 14.66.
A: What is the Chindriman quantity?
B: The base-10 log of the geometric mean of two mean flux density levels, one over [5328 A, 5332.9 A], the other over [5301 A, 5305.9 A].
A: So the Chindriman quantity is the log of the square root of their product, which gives 1.11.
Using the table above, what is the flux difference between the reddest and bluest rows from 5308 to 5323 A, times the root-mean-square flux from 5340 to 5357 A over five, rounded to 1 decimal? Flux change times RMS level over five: -6.7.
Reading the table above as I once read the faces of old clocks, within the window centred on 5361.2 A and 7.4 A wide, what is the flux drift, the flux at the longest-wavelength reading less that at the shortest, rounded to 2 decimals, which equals -0.45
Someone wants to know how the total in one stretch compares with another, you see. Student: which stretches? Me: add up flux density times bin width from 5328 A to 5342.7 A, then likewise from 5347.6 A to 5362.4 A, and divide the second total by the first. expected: 1.14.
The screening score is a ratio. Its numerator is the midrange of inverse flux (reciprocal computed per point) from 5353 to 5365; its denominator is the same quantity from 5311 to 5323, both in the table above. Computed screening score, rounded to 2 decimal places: 0.98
